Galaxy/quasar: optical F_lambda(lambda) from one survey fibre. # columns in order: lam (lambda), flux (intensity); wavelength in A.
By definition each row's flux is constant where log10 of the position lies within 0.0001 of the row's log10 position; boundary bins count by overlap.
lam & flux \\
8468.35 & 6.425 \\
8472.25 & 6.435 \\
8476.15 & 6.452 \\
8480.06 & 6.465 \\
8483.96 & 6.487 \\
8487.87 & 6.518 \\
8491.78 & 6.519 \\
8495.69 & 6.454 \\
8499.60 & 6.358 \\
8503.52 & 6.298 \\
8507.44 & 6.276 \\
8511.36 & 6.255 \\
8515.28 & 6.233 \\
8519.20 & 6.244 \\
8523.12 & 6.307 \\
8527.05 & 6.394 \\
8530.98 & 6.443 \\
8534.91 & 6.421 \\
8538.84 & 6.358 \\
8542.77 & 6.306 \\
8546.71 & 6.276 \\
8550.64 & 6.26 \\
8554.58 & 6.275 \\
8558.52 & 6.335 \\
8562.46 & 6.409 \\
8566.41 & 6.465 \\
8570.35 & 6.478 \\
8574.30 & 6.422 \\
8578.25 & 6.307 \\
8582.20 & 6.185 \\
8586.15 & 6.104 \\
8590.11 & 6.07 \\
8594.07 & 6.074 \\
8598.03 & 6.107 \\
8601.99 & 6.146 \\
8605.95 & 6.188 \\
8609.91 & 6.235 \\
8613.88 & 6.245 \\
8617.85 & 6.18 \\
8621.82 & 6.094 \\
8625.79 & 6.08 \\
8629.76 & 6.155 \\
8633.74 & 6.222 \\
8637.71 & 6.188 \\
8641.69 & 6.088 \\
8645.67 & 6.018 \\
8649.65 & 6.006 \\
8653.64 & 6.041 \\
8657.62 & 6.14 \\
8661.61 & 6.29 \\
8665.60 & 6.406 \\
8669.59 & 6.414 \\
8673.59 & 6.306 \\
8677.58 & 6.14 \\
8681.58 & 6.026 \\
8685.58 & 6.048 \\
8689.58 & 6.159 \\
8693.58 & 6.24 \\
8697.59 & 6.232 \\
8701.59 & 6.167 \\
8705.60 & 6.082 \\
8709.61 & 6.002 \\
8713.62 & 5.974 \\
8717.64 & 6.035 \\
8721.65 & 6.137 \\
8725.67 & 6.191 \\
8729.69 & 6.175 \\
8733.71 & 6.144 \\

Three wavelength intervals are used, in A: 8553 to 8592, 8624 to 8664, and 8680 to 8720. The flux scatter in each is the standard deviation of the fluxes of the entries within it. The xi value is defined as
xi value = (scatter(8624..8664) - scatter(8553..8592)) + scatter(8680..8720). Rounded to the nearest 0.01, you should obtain 0.04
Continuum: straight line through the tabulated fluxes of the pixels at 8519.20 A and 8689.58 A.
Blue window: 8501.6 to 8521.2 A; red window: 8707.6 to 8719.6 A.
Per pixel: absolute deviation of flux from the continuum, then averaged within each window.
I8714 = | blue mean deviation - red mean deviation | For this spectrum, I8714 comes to 0.12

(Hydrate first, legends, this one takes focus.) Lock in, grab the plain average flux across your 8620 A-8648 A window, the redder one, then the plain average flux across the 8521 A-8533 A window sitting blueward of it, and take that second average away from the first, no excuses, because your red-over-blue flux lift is -0.26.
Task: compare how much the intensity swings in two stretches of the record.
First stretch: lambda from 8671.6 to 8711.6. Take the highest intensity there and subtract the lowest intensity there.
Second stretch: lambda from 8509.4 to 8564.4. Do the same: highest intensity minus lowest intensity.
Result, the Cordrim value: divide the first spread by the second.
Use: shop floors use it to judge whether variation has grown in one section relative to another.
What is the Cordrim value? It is 1.4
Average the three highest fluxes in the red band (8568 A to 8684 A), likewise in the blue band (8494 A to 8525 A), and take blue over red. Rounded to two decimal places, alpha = 0.99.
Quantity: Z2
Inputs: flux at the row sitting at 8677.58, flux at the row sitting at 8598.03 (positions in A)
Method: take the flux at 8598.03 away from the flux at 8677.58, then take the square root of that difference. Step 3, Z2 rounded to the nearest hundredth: 0.18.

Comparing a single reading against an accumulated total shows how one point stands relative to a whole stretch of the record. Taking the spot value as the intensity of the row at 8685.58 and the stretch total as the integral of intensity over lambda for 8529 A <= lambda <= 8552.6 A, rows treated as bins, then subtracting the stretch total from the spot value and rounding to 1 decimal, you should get -143.7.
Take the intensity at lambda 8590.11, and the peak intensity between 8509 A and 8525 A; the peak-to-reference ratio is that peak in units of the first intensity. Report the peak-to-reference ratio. 1.04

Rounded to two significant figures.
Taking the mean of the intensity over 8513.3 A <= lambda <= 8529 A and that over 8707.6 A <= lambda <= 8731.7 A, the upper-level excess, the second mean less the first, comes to -0.21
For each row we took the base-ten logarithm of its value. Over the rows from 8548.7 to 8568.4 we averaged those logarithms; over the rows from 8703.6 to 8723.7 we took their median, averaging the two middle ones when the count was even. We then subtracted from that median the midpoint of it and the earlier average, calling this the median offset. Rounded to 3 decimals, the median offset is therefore -0.011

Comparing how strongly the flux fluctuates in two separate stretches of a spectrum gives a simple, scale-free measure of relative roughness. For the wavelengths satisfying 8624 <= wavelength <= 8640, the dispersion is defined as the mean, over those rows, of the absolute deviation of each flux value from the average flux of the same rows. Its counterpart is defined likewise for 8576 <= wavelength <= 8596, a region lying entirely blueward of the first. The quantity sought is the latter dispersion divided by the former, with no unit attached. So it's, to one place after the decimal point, 1.8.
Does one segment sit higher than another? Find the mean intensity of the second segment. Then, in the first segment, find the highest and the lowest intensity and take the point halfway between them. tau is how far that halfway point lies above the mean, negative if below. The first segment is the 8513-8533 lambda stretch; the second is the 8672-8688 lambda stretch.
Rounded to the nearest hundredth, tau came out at 0.21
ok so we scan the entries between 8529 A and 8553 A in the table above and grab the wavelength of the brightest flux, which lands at 8530.98 A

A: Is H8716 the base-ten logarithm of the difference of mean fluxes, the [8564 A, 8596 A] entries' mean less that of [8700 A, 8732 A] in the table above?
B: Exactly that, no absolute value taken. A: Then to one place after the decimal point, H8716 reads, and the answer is -0.8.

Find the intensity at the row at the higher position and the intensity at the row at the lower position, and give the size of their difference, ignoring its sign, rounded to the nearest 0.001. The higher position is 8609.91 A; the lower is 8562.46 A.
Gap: 0.174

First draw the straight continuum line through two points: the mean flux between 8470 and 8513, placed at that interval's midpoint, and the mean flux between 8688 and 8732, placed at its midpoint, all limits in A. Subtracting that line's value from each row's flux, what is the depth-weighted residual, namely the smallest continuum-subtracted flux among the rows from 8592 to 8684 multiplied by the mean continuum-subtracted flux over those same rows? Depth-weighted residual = 0.011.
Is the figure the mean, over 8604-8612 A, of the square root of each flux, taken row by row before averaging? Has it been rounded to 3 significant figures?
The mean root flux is 2.49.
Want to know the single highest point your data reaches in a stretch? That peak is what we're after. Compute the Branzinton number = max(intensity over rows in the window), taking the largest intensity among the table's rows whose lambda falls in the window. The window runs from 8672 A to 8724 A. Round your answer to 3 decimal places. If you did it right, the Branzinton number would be 6.306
